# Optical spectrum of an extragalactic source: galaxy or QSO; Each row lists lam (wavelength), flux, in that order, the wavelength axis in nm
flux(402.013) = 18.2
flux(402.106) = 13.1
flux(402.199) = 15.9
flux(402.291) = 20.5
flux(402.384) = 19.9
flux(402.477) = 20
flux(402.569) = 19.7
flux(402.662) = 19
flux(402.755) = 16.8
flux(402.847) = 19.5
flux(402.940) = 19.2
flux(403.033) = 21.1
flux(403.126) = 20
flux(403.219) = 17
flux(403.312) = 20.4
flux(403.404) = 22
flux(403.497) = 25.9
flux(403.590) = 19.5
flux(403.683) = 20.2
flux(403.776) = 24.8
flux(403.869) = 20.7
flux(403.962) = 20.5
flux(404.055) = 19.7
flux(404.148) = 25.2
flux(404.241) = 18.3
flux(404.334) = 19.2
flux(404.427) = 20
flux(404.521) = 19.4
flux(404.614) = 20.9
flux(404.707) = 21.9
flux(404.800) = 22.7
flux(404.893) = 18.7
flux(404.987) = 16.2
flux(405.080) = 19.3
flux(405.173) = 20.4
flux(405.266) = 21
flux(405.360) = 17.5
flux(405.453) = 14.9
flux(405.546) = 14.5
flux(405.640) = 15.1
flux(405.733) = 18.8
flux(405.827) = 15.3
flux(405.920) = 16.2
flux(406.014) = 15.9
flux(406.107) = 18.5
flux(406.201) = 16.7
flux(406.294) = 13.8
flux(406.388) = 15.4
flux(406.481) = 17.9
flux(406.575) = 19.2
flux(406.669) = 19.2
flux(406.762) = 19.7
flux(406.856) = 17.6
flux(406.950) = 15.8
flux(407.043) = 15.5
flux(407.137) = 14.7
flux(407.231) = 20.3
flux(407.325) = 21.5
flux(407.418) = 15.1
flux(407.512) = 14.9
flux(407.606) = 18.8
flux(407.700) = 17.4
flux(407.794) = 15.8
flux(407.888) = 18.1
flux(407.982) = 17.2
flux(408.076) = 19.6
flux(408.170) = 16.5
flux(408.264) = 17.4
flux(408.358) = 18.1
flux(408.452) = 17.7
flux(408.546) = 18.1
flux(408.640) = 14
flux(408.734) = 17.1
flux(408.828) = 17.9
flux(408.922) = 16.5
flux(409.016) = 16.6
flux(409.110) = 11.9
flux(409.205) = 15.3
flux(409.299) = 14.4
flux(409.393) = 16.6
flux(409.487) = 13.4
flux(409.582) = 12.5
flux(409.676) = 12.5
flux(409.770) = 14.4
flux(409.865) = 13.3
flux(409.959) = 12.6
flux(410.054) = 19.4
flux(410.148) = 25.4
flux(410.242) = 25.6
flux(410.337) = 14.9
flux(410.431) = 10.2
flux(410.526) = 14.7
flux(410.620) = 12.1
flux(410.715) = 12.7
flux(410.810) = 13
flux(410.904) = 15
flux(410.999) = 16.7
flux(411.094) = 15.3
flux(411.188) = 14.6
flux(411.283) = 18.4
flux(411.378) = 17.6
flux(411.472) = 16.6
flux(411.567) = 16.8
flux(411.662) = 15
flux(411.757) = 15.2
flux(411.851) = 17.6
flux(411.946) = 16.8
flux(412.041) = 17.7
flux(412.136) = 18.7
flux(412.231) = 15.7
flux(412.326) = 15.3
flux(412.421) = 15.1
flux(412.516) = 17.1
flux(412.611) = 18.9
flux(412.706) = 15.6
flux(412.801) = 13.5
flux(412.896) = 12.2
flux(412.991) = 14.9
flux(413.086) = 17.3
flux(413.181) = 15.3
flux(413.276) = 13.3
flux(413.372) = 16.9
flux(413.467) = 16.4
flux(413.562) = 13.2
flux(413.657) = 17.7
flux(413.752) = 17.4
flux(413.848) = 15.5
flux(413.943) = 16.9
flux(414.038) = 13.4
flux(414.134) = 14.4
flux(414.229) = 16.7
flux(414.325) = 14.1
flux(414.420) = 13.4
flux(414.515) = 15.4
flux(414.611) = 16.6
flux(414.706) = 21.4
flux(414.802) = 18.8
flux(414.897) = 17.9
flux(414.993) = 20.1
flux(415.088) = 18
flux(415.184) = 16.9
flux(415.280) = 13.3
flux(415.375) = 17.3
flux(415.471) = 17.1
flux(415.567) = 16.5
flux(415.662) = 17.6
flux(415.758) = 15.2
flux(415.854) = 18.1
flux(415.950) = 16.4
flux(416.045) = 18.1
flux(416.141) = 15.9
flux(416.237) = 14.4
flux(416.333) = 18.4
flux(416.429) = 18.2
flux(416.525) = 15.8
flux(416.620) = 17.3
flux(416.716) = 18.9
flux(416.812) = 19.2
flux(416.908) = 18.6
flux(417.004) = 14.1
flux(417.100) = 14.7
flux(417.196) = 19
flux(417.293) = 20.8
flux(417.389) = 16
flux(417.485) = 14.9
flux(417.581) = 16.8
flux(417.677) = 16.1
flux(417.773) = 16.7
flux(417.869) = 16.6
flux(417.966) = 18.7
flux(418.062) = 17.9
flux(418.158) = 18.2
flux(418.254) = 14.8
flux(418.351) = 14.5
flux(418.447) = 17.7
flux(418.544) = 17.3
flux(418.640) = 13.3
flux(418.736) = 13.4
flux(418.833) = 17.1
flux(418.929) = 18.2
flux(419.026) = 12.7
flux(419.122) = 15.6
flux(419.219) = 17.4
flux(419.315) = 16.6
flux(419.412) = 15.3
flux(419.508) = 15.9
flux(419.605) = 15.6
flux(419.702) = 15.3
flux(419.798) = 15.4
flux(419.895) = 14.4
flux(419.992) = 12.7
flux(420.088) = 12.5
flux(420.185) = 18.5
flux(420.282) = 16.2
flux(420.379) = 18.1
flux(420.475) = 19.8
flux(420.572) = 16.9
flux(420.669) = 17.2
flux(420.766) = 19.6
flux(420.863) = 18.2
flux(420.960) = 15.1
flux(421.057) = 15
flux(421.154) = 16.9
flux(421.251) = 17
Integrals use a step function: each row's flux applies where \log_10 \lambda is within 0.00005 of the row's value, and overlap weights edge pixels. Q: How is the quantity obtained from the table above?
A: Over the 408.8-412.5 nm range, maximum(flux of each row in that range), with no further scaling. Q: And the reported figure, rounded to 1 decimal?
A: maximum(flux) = 25.6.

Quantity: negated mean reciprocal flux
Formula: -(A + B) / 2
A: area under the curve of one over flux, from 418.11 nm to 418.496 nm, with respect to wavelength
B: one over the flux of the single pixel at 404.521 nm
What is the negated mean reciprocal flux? -0.0377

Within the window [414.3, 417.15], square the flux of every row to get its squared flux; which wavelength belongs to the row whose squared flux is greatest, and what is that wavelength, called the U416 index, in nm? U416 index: 414.706 nm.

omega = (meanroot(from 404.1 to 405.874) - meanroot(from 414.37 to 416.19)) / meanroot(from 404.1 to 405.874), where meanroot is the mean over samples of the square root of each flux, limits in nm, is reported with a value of 0.05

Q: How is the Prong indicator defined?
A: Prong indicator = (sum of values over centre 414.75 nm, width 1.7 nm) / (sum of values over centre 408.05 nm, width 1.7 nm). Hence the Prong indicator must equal 0.95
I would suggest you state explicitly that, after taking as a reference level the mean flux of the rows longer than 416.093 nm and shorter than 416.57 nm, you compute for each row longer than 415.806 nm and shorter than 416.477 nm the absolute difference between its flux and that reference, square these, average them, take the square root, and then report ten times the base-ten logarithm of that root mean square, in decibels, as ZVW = 1.8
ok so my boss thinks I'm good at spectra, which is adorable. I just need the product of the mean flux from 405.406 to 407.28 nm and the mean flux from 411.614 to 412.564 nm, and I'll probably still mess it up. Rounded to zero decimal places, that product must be 275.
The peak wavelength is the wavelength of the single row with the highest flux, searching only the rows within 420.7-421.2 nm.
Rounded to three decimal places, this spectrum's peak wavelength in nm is 420.766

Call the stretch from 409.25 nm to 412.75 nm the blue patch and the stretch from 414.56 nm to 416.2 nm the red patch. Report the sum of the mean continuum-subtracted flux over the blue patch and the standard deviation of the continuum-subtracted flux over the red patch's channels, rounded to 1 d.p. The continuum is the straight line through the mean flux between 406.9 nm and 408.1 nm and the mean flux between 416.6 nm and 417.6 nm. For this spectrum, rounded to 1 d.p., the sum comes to 0.4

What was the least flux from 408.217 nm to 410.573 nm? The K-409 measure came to 10.2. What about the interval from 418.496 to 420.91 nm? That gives 12.5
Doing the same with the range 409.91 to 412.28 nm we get 10.2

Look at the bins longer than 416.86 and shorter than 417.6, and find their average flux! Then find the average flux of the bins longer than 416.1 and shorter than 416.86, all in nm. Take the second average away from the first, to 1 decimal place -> -0.4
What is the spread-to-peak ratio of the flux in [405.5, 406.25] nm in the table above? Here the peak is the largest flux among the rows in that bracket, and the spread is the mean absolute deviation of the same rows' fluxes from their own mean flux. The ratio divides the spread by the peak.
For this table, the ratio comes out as 0.065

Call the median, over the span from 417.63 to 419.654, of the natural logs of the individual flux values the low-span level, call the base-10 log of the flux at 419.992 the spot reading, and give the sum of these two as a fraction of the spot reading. 3.55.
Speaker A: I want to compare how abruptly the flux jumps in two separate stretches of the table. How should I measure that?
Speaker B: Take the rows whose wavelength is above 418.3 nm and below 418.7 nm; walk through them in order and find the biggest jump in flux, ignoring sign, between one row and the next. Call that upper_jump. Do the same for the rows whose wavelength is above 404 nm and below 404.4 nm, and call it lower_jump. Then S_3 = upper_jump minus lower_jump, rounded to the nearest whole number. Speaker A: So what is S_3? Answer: -3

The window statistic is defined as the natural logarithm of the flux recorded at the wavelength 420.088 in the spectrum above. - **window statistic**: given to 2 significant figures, 2.5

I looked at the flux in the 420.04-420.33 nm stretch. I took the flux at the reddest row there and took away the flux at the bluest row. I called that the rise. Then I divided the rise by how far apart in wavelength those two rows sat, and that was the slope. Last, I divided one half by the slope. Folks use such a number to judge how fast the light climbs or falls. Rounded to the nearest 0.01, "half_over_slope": 0.03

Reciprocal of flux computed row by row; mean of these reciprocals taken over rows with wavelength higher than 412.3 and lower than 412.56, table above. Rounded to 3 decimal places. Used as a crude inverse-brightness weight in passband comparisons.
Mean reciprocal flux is 0.063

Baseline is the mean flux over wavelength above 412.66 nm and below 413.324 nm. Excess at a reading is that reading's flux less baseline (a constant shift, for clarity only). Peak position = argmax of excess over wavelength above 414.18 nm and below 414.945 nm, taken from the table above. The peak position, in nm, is 414.706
